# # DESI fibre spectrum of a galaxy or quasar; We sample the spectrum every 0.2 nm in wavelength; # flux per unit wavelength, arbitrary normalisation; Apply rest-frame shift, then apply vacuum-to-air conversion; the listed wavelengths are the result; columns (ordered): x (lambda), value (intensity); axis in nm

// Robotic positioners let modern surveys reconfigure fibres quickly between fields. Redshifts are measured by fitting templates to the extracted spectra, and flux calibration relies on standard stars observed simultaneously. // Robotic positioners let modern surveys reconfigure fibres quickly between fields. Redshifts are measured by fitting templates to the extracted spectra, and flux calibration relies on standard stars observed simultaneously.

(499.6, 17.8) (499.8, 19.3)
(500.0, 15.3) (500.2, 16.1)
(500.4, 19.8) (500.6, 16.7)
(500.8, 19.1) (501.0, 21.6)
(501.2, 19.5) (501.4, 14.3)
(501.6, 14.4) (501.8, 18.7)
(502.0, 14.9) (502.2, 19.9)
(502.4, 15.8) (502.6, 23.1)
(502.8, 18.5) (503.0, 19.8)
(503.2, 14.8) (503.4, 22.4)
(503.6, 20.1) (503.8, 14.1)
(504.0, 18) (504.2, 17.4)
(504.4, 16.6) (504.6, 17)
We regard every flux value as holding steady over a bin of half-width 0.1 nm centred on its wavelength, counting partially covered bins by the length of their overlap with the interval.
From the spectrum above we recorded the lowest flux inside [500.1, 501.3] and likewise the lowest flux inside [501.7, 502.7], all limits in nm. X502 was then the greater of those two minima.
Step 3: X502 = 16.1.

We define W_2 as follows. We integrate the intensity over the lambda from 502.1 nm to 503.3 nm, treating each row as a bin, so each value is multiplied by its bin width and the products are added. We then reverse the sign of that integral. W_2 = -22.4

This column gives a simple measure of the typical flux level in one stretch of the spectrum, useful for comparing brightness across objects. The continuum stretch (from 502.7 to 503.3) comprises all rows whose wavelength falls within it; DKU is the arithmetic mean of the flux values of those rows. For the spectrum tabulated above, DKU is 17.7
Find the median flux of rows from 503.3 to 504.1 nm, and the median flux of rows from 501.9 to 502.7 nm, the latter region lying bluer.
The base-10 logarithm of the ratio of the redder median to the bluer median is 0.028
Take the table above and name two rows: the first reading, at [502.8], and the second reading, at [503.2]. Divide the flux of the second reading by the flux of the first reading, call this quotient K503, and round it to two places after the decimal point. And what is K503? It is 0.80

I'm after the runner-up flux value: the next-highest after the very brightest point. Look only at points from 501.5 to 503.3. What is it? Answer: 19.9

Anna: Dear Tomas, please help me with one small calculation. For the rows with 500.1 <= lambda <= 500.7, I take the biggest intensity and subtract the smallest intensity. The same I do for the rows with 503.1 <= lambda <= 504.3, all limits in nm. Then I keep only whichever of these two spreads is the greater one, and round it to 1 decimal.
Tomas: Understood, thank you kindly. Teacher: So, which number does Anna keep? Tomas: 8.3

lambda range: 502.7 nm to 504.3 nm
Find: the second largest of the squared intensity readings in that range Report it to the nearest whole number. 404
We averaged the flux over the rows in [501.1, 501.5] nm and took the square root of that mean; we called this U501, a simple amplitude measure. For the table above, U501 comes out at 4.11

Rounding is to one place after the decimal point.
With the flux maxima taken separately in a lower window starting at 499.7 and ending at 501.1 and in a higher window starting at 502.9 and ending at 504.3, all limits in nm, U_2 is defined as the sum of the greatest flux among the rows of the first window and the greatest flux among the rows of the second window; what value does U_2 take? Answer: 44.0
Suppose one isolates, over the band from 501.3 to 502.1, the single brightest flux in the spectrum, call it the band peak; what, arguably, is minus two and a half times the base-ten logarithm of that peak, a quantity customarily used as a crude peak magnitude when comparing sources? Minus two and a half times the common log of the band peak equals -3.18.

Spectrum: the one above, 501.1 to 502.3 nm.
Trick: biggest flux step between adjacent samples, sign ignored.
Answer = 5.2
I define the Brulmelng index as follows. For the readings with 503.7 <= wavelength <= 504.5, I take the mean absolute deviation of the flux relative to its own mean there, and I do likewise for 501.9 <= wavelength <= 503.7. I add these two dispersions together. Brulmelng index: 3.7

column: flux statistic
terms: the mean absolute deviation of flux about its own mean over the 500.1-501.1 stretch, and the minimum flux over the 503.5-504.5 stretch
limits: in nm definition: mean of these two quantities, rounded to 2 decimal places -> 7.95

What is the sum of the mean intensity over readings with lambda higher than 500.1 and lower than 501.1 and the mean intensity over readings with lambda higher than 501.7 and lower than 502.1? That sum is 35.5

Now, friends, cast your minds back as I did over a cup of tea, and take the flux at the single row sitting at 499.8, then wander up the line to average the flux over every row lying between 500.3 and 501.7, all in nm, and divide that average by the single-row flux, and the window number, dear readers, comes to 0.93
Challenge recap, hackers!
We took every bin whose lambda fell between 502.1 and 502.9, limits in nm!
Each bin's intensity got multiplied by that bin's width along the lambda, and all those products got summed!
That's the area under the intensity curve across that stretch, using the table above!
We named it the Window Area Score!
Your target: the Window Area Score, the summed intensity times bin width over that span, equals 15.5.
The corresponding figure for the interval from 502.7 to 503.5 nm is 15.1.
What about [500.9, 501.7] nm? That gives 14.0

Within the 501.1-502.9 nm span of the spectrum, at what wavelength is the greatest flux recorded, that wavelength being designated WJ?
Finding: 502.6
